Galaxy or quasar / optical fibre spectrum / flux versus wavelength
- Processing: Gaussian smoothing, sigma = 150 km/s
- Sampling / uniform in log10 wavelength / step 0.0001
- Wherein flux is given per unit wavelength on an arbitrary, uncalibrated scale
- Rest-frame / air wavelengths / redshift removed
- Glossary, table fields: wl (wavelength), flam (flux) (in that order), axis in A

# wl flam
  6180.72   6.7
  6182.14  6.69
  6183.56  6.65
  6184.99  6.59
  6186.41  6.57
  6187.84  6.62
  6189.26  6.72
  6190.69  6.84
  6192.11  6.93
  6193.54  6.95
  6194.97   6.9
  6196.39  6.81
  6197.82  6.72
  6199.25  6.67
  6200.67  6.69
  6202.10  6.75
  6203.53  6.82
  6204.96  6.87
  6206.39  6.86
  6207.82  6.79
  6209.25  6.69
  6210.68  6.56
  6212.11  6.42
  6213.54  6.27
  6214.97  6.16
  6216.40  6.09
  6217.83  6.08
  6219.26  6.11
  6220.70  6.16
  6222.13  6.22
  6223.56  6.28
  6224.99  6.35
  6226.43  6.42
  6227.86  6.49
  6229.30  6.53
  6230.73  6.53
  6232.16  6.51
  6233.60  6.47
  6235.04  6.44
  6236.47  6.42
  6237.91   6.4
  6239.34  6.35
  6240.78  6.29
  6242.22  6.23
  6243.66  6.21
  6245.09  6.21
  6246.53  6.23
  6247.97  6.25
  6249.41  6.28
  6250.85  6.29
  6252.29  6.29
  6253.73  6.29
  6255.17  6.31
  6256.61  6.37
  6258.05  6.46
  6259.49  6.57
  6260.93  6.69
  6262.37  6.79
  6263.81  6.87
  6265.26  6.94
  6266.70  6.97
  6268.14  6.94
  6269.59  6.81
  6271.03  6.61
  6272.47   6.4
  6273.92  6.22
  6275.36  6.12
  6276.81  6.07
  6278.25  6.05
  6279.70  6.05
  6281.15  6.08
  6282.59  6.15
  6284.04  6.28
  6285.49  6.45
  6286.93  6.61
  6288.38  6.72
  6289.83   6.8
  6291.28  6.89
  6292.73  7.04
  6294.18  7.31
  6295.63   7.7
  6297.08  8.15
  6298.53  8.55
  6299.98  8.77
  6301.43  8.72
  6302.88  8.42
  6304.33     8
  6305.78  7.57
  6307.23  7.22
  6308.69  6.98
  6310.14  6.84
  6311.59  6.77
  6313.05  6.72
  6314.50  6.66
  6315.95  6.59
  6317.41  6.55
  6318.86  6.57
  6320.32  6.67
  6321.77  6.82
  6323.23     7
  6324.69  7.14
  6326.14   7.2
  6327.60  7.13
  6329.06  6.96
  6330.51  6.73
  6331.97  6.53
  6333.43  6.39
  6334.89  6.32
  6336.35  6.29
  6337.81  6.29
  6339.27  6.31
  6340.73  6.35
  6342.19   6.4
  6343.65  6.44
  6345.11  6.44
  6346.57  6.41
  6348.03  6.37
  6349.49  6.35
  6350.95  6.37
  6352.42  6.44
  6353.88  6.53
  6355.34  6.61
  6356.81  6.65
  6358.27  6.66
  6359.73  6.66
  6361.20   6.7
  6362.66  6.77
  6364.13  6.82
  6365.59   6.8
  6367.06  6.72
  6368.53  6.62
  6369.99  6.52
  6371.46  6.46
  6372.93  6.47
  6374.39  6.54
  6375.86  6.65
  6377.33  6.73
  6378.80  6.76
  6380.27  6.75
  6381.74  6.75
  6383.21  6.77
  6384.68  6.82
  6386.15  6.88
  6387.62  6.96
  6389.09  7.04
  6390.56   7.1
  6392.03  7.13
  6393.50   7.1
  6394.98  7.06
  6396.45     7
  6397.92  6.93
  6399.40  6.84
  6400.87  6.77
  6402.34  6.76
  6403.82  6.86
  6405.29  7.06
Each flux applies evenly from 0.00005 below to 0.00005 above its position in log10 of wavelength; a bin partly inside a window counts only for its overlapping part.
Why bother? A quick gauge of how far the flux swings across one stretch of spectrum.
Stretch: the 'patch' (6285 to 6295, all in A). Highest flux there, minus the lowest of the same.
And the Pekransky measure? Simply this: 0.9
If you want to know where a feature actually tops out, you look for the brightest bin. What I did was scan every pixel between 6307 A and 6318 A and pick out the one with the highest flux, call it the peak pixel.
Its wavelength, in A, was 6307.23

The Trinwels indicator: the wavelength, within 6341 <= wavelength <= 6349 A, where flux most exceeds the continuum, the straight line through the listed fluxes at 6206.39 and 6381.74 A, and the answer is 6345.11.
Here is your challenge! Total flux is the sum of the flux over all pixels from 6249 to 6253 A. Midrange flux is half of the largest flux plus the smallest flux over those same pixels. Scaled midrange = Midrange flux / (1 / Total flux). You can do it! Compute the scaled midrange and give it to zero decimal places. 119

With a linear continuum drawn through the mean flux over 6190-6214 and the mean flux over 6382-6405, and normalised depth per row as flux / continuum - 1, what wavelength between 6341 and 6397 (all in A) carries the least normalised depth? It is 6349.49 A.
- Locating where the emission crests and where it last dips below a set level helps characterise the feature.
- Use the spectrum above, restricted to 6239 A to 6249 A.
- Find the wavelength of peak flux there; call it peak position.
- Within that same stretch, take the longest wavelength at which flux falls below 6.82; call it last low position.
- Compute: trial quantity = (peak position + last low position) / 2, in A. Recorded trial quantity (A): 6243.7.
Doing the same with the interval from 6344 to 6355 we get 6353.9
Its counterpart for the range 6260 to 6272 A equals 6268.9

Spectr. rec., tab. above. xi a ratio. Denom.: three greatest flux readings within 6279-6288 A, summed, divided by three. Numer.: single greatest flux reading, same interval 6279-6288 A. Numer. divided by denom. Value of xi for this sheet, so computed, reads 1.025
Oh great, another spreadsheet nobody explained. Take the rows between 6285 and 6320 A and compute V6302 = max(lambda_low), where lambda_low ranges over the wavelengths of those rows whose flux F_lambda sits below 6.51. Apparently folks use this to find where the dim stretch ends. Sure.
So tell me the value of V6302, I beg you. 6285.49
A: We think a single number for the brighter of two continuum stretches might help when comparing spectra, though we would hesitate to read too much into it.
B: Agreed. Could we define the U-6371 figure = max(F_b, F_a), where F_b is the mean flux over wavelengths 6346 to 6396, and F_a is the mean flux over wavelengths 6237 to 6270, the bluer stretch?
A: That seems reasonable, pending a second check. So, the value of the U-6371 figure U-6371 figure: 6.71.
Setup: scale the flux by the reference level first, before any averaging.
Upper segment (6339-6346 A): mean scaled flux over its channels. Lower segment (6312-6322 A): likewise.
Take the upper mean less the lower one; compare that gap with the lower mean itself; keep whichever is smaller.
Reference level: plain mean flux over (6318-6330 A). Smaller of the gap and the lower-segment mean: -0.04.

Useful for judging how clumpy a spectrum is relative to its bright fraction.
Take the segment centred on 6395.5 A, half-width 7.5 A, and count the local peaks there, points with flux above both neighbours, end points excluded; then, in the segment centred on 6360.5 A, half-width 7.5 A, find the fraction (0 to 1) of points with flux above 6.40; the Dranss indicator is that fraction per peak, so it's 1.0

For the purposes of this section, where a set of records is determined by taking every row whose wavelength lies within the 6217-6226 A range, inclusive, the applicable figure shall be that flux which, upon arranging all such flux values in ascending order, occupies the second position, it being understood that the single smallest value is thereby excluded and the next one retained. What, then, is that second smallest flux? 6.11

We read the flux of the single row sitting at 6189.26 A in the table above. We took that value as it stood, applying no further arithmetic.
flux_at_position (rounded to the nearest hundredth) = 6.72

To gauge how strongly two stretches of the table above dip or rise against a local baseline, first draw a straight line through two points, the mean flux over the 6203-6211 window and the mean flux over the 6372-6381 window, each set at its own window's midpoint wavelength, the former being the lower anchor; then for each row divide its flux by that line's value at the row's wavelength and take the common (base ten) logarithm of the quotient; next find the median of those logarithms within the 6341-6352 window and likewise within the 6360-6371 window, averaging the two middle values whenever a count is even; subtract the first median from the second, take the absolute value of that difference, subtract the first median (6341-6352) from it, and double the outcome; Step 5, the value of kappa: 0.081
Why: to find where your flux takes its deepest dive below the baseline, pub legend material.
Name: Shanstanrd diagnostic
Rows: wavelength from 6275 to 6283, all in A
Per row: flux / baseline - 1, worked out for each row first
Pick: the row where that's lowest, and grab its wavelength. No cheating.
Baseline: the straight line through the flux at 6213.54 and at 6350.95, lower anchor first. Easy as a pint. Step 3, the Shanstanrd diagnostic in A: 6279.70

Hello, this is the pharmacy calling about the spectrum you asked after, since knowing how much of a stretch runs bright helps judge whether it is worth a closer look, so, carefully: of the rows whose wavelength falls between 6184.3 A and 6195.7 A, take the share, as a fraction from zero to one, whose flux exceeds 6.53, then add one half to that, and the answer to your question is 1.5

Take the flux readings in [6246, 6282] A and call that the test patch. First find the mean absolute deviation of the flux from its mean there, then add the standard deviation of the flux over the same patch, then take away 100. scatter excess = -99.4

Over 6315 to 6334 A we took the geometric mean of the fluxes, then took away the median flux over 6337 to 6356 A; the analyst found 0.39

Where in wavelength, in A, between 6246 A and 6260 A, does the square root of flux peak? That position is 6259.49 A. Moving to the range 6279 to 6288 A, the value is 6286.93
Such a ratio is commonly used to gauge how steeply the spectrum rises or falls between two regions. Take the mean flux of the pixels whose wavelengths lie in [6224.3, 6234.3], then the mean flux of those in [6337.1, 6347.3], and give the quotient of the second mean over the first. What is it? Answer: 0.99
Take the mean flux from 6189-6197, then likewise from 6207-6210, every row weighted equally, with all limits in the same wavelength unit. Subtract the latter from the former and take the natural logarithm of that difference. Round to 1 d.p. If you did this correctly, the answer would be -2.1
